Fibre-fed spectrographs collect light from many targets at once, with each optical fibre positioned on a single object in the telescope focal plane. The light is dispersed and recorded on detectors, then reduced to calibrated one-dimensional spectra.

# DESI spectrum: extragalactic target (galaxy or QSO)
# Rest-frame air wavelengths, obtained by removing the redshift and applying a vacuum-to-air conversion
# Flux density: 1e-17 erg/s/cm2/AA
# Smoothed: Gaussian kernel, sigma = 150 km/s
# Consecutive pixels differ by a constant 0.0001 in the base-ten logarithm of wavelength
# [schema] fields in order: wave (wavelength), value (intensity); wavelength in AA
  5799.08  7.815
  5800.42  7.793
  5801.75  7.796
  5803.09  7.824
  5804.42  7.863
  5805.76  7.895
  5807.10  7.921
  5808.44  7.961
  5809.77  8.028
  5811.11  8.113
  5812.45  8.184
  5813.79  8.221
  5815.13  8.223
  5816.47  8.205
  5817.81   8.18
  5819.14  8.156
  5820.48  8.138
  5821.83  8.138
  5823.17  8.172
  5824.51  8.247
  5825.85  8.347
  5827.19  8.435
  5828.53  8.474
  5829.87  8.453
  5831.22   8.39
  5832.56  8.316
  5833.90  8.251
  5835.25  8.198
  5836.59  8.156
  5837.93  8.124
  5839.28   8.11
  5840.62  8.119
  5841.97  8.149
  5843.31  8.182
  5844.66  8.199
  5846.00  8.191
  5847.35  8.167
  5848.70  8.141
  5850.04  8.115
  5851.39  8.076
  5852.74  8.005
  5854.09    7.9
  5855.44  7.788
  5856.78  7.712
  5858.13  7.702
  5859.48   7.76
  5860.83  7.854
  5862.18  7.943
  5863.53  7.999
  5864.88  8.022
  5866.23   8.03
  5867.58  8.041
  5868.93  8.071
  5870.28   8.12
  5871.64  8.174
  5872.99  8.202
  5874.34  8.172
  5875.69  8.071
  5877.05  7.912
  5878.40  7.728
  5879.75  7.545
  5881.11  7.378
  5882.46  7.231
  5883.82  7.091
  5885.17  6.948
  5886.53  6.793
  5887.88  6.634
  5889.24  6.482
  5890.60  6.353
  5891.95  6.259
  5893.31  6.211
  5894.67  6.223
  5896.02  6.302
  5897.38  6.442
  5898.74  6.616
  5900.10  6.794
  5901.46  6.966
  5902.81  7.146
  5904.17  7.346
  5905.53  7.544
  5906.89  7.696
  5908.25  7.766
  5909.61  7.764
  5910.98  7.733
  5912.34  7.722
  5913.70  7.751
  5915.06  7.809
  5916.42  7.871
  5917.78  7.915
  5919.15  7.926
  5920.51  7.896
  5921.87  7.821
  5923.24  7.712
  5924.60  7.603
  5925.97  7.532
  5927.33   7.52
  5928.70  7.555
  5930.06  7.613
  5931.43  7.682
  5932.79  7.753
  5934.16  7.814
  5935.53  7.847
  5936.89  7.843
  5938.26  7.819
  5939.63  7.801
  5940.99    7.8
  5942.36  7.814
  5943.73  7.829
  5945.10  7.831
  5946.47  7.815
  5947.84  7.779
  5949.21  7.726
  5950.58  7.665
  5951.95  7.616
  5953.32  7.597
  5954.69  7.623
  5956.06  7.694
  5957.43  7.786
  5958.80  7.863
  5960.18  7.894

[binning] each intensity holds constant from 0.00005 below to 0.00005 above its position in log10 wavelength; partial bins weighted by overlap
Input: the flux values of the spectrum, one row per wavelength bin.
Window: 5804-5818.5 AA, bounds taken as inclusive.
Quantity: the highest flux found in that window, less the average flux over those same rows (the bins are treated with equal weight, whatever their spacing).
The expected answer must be 0.15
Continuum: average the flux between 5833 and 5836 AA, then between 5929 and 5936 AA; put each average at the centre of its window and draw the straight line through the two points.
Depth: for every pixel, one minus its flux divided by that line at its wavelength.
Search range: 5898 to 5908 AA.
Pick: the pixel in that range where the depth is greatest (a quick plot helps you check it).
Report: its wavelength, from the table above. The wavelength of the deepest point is 5898.74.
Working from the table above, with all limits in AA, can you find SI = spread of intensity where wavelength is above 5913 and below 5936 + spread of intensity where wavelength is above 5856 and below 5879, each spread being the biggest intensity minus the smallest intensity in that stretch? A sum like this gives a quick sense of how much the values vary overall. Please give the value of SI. 0.91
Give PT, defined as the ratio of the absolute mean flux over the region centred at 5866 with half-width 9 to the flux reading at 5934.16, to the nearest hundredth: 1.02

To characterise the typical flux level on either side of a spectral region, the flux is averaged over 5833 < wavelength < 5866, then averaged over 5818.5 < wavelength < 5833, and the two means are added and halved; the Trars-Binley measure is 8.2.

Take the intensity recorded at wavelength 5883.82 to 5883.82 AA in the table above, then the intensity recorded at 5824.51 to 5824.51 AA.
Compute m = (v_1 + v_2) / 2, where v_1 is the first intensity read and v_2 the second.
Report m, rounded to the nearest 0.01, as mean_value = 7.67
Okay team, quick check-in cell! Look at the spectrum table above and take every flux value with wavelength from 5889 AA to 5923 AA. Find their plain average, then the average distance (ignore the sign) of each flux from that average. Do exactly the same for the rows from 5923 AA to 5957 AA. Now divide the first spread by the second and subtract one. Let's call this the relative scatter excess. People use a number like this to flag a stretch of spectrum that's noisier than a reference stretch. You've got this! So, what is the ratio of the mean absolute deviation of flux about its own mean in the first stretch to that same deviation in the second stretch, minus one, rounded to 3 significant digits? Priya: 5.45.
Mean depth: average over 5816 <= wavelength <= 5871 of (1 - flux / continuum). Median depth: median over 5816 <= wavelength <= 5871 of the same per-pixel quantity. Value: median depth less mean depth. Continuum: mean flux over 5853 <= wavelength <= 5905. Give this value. -0.003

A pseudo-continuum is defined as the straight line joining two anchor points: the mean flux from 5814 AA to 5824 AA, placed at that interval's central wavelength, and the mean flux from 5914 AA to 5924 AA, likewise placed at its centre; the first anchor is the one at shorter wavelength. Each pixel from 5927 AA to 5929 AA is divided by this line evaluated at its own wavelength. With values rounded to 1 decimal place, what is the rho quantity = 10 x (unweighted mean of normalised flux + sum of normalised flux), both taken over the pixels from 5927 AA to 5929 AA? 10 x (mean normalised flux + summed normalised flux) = 28.9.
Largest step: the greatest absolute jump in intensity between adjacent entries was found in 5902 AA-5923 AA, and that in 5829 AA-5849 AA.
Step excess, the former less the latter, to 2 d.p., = 0.13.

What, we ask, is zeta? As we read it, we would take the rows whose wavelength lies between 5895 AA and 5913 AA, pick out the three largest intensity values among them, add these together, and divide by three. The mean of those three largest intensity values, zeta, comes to 7.8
